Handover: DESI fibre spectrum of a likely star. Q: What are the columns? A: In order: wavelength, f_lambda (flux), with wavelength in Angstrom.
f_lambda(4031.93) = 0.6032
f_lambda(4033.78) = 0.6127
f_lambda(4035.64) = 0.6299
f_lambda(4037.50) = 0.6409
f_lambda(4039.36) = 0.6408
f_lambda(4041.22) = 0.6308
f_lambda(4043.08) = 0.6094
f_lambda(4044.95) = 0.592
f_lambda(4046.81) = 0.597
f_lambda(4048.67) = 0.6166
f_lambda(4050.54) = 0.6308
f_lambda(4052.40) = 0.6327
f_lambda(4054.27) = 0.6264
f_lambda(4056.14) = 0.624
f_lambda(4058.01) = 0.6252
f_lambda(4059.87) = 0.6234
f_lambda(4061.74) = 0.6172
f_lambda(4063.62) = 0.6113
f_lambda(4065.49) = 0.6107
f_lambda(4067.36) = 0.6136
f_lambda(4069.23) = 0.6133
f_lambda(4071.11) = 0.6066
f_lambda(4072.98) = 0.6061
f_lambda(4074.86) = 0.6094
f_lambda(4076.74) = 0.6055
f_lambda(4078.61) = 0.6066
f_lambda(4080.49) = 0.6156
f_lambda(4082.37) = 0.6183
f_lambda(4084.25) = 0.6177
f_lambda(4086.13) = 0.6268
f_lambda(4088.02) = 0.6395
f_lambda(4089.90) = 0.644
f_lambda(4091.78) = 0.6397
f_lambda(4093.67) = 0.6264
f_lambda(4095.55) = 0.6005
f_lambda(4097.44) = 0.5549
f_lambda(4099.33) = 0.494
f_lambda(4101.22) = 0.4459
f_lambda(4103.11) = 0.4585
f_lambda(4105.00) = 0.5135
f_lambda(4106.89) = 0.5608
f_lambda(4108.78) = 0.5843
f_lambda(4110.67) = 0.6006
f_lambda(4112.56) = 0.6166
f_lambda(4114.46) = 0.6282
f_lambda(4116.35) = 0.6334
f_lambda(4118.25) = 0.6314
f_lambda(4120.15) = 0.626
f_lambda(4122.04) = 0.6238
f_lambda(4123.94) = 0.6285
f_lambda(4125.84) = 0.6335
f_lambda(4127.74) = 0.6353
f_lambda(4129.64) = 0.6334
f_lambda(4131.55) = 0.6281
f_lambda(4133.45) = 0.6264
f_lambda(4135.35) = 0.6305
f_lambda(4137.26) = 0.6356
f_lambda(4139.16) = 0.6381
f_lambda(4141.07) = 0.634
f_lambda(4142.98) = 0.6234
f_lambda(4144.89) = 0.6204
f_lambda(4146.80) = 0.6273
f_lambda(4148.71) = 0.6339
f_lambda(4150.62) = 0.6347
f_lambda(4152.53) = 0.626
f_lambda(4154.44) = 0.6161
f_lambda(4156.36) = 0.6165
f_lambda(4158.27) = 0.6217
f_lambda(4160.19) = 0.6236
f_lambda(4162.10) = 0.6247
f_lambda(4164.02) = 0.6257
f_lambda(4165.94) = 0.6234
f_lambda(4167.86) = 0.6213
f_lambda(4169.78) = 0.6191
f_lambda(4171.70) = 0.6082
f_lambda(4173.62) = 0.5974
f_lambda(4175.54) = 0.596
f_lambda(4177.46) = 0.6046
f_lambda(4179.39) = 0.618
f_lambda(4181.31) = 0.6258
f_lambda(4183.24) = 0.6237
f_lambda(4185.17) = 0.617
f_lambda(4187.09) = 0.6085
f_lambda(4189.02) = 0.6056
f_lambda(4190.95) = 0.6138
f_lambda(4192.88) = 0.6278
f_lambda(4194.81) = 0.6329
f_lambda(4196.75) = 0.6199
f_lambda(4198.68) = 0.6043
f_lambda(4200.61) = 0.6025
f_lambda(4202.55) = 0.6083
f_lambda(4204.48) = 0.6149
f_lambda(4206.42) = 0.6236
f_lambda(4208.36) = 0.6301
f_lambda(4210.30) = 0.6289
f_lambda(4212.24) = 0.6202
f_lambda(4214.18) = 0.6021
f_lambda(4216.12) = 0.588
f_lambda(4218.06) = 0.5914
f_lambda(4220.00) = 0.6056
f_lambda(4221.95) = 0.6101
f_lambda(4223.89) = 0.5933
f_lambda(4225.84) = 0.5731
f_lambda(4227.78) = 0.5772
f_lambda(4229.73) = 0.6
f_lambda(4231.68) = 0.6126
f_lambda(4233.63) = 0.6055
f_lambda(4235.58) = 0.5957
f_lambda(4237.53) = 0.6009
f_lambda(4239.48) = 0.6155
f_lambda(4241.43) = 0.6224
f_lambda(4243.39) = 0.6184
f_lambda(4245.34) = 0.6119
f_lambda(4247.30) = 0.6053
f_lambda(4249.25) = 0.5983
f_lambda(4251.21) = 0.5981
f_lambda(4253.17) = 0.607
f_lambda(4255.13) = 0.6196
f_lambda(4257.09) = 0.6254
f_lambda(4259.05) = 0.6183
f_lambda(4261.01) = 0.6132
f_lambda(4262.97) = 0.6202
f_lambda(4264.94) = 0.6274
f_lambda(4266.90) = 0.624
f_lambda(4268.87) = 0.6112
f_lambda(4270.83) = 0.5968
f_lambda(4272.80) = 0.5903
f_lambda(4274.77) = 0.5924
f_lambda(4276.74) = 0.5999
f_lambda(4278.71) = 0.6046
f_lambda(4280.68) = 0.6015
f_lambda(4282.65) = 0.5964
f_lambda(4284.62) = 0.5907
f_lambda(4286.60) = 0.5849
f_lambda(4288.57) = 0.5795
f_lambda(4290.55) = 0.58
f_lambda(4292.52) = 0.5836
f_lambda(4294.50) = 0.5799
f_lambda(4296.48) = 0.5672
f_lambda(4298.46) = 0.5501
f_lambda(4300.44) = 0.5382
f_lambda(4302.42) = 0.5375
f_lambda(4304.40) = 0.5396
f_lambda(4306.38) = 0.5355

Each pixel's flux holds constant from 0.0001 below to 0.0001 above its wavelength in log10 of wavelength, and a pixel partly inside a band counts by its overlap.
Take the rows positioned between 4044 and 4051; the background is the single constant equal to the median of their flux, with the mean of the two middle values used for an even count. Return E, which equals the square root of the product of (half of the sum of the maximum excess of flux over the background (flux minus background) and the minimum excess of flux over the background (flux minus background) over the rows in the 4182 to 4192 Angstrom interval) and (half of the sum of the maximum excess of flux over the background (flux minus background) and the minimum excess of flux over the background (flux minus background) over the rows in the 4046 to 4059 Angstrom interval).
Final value 0.008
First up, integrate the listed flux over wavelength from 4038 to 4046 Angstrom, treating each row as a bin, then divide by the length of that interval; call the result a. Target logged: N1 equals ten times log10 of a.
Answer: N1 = -2.08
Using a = 0.619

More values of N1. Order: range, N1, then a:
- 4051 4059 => -2.02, 0.628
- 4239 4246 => -2.09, 0.617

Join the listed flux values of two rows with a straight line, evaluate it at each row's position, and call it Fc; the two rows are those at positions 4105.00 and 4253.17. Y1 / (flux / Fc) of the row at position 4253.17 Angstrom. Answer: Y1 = 1.00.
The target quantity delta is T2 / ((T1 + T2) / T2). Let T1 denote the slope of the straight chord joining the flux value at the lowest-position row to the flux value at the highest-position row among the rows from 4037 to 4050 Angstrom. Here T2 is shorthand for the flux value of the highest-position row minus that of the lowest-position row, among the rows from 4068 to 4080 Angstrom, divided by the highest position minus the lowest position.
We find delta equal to -0.0002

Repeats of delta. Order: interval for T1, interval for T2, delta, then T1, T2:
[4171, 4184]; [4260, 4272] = -0.0085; 0.001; -0.0017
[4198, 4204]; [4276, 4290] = -0.0043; 0.001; -0.0017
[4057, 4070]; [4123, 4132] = 0.0000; -0.001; -0.0001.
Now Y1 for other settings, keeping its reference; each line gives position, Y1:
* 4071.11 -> 1.23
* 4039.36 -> 1.36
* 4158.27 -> 1.14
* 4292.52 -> 0.92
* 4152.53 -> 1.15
